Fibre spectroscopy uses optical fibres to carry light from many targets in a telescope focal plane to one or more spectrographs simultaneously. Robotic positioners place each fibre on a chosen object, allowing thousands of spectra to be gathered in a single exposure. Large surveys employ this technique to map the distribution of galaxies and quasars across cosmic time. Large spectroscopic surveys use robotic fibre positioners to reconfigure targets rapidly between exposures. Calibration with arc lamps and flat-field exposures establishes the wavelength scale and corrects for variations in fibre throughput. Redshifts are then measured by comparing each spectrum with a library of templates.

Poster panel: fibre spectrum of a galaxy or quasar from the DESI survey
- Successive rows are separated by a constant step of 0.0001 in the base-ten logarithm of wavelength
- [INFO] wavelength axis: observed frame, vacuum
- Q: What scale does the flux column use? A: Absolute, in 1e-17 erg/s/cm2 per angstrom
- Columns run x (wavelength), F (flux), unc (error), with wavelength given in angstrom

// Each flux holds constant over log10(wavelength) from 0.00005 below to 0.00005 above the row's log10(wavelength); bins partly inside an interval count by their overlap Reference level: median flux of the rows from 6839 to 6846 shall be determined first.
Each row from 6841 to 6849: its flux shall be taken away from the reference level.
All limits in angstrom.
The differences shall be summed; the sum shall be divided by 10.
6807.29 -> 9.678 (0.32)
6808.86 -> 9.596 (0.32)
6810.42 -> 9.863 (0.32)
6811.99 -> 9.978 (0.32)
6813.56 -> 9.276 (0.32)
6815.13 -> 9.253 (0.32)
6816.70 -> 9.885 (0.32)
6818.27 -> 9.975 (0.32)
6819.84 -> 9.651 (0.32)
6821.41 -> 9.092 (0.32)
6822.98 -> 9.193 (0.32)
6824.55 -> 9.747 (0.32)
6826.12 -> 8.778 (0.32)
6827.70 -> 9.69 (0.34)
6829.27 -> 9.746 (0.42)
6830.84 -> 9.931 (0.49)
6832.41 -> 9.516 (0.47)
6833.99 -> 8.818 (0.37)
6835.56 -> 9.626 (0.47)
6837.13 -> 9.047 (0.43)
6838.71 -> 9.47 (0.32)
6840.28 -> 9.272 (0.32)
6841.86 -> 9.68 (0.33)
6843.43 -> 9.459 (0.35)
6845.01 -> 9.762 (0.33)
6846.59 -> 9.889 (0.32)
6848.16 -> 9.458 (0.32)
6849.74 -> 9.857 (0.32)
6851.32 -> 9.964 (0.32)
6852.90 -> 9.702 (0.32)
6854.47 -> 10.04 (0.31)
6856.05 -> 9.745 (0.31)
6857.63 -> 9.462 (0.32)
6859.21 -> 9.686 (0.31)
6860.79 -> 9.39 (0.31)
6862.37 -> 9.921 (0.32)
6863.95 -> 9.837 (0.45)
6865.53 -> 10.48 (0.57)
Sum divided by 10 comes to -0.04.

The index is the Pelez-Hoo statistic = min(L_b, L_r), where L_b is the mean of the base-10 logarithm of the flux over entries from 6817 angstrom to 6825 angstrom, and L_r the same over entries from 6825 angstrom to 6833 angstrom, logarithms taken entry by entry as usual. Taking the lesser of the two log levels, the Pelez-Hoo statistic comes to 0.979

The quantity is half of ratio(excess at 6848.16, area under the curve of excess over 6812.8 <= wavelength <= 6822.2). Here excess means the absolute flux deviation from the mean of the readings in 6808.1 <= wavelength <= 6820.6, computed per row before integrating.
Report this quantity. 0.037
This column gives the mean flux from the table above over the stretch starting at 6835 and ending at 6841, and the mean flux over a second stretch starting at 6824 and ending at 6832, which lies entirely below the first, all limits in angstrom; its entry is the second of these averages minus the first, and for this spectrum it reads 0.2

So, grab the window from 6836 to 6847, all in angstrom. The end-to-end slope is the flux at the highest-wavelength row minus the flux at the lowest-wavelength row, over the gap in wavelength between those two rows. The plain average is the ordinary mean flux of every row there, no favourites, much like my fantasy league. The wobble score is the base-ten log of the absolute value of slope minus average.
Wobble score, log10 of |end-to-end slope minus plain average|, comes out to 0.974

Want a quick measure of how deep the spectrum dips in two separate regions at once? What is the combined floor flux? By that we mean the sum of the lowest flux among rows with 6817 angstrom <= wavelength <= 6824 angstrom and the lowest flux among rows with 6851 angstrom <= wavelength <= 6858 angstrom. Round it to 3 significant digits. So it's 18.6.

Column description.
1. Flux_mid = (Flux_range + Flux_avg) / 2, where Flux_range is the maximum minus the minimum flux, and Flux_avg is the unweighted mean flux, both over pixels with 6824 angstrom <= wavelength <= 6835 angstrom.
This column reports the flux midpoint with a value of 5.31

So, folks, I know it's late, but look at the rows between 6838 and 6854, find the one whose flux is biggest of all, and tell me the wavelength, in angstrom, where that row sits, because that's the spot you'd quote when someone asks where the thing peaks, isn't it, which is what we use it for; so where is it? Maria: 6851.32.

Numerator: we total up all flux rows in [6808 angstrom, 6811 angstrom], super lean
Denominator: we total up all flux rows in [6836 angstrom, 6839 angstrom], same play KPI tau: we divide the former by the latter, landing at 1.05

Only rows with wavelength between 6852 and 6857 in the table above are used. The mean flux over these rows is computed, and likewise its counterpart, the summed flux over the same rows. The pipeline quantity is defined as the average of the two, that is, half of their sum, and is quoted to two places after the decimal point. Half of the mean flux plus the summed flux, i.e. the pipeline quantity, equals 19.66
